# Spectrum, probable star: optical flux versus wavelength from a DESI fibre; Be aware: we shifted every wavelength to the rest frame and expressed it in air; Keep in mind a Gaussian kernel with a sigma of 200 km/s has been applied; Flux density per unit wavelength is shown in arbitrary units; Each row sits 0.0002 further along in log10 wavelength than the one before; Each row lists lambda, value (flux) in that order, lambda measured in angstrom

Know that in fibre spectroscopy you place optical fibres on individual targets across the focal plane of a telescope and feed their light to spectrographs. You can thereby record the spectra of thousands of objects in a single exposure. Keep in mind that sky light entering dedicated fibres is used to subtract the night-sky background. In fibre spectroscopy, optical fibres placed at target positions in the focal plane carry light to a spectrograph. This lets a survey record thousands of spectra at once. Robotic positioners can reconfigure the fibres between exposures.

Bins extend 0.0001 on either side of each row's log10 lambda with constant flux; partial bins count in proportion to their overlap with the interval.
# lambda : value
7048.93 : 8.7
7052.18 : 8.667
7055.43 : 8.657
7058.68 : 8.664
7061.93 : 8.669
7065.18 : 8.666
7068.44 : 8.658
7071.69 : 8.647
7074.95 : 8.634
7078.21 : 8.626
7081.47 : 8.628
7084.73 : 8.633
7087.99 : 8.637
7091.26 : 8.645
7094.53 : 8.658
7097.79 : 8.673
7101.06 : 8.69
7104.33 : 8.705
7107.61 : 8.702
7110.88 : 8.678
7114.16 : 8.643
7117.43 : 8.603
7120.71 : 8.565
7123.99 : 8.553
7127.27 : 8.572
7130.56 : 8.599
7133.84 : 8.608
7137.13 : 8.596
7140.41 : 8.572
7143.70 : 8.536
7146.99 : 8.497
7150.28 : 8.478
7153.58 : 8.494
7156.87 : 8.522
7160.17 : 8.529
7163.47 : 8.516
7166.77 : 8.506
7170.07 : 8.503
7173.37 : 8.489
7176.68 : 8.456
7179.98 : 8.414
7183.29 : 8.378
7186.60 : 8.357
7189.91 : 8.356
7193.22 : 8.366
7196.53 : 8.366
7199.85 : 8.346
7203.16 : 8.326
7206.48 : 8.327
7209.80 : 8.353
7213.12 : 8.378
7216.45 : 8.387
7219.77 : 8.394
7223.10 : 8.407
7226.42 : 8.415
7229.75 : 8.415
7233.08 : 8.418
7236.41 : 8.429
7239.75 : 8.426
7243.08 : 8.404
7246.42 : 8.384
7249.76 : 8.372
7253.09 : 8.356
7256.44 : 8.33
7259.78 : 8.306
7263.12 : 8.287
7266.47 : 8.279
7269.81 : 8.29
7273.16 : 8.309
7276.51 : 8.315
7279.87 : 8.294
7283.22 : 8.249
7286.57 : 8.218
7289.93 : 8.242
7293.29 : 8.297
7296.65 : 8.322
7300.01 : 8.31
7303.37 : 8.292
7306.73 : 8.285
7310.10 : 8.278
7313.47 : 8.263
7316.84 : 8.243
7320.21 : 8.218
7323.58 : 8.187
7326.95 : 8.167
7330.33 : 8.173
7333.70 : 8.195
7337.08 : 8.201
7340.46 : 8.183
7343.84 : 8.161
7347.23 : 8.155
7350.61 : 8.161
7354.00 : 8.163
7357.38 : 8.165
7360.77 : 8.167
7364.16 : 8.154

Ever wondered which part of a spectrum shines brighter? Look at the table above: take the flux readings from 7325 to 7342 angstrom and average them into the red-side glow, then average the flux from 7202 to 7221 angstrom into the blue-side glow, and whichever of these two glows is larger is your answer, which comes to 8.36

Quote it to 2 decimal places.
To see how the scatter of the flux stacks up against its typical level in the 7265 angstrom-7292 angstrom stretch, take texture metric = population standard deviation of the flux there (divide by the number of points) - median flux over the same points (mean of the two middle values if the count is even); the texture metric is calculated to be -8.25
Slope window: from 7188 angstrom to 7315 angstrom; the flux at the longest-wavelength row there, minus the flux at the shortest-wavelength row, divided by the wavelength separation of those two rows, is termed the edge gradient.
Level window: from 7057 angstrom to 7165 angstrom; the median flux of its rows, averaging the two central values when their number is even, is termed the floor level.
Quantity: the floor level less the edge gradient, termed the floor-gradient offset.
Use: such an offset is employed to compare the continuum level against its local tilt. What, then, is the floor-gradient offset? 8.63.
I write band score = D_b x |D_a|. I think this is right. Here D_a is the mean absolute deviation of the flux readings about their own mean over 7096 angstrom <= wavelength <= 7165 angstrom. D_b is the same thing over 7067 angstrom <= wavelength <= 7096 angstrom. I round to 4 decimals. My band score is 0.0006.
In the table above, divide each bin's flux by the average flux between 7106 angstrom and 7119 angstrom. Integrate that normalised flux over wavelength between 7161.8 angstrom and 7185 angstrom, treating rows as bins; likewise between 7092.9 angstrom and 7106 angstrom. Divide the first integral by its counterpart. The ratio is 1.7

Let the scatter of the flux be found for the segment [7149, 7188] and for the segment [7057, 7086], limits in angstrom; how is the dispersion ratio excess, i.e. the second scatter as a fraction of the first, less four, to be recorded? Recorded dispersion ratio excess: -3.70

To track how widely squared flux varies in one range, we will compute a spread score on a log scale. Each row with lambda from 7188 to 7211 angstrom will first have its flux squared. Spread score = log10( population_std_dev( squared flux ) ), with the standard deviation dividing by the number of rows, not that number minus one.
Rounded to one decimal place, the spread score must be -0.6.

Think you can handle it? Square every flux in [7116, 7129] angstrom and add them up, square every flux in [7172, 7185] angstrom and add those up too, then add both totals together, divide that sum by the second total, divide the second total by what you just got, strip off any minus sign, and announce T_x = 140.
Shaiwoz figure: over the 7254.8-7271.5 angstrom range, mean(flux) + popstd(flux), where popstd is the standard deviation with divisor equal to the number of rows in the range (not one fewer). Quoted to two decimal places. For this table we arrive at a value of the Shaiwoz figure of 8.32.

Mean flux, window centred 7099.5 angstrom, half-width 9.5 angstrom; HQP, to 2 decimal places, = 8.68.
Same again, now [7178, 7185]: 8.40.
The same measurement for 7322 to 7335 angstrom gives 8.18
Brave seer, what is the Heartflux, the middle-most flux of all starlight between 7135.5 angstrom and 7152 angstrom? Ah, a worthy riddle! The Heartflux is 8.54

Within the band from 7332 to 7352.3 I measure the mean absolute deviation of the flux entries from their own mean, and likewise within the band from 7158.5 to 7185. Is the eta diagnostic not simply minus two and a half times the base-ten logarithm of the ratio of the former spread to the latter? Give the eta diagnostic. 1.0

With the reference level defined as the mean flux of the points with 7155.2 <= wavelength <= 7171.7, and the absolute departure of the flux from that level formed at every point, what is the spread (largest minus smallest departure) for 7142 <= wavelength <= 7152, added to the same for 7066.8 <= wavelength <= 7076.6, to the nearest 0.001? 0.043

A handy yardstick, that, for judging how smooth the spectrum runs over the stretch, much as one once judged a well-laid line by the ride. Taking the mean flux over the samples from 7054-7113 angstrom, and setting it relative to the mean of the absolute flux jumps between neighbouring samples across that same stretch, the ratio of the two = 914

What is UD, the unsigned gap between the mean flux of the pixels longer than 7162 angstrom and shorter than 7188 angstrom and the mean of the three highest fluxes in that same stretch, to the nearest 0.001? 0.056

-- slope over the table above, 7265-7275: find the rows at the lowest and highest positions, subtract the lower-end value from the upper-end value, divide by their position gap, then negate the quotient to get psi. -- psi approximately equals -0.004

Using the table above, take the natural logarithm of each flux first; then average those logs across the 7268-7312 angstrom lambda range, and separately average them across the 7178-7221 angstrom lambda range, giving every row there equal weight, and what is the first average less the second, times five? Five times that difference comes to -0.05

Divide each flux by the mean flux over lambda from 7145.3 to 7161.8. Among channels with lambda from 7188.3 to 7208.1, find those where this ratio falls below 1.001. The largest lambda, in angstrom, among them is 7206.48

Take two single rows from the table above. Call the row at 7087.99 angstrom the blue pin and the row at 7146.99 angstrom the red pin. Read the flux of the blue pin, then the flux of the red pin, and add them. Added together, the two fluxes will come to 17.1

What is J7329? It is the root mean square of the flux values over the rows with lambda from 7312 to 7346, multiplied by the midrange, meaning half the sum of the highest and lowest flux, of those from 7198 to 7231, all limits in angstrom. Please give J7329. 68.6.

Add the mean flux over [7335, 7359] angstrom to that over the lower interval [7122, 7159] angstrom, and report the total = 16.7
